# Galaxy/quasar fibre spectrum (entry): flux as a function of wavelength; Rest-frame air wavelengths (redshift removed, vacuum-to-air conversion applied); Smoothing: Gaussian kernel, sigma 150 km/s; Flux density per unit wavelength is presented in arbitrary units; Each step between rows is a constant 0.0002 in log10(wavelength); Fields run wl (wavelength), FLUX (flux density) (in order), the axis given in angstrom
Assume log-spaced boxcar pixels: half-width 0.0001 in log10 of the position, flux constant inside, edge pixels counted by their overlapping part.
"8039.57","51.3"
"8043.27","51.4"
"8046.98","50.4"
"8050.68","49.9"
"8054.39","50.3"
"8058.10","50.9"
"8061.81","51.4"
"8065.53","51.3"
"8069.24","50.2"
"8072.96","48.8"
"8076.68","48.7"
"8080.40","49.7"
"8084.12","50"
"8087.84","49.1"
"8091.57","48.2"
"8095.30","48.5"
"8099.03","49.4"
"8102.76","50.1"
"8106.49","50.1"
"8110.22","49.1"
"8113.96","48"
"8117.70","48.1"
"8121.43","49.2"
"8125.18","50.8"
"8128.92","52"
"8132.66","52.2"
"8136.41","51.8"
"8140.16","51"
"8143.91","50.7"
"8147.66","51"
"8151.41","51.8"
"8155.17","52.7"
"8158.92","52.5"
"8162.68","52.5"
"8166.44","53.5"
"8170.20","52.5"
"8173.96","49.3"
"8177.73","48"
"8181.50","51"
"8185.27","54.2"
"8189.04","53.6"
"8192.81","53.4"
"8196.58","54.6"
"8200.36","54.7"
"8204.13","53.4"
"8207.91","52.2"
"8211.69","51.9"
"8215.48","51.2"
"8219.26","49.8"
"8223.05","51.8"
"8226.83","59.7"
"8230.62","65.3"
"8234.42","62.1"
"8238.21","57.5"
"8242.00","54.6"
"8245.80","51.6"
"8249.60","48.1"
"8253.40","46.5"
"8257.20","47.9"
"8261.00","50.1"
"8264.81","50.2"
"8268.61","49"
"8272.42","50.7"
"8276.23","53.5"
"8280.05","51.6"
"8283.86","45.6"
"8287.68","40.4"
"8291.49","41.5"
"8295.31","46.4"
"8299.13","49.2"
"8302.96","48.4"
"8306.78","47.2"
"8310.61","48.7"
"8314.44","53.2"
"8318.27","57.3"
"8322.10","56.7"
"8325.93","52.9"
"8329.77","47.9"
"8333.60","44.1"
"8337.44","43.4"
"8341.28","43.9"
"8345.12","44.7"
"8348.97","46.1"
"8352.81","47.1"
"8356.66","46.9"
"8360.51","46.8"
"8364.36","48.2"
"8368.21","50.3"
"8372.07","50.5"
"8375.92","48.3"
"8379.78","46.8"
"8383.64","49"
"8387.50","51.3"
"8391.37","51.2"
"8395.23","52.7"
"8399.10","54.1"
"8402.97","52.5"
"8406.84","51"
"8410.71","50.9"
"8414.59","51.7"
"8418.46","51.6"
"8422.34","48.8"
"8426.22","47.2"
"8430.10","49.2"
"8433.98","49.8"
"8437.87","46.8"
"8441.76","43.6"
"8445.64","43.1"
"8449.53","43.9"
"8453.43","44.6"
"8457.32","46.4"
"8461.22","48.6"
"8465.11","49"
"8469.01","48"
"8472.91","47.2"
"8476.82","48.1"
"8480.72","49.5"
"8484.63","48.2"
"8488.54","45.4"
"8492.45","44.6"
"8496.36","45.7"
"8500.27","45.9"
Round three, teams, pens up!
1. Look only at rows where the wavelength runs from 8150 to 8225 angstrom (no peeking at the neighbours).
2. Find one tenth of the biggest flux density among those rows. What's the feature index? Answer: 5.47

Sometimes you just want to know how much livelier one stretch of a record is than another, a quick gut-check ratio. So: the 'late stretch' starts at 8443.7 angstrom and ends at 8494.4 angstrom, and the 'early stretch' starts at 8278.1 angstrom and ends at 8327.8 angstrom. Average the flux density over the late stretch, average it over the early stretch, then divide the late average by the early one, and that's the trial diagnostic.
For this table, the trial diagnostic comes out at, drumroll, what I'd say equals 0.949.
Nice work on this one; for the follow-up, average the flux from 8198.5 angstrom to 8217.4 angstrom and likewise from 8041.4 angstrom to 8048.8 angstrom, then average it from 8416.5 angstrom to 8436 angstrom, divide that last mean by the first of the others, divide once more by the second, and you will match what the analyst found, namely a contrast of 0.0184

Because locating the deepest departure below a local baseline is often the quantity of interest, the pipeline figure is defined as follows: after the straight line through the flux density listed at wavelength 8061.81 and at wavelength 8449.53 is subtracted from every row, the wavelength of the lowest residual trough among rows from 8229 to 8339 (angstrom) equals 8287.68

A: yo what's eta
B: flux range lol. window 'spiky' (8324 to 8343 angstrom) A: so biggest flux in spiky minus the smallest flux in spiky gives 9.5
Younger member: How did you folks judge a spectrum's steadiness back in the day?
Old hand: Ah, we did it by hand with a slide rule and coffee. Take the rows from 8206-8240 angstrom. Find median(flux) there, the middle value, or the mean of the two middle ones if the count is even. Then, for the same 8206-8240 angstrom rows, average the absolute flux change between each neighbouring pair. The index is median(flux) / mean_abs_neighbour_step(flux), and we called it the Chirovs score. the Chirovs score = 16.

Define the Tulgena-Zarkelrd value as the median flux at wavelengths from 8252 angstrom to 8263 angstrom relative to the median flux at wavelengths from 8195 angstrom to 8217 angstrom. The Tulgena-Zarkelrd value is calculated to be 0.91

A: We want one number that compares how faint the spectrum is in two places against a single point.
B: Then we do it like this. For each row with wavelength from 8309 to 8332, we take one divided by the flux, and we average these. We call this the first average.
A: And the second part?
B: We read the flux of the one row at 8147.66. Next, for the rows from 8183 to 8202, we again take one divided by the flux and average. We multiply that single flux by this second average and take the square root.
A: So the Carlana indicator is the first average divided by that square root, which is 0.0196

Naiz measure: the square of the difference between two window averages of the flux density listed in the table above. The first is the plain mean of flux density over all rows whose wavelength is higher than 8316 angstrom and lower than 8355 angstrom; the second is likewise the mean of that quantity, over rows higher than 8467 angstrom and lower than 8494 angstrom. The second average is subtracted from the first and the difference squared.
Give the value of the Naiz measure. 1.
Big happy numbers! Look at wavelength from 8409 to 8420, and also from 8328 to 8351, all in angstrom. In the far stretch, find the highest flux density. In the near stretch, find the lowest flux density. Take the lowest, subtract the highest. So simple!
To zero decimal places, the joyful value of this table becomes -8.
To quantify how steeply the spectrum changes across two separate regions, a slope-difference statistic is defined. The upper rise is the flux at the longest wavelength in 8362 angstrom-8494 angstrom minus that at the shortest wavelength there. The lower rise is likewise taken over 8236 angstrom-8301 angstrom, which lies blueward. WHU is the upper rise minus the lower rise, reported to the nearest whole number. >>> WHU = 5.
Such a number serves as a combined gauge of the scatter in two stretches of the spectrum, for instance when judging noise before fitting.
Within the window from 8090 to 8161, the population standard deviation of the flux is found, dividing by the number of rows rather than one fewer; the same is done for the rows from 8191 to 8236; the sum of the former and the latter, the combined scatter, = 6.1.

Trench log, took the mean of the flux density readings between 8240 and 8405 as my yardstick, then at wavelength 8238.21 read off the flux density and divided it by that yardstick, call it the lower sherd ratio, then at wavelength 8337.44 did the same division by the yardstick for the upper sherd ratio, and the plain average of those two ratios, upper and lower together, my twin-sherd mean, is 1.03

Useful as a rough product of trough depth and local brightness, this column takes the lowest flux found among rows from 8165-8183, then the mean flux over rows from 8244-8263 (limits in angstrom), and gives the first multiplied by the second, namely 2344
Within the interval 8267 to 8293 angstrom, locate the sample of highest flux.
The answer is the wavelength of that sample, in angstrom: 8276.23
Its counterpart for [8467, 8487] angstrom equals 8480.72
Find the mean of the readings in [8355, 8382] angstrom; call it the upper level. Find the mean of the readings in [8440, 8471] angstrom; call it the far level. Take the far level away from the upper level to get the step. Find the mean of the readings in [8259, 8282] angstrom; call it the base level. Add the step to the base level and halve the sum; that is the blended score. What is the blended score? 26.6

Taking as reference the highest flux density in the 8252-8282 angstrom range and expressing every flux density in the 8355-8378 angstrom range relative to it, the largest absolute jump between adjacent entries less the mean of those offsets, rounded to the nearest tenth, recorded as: 7.2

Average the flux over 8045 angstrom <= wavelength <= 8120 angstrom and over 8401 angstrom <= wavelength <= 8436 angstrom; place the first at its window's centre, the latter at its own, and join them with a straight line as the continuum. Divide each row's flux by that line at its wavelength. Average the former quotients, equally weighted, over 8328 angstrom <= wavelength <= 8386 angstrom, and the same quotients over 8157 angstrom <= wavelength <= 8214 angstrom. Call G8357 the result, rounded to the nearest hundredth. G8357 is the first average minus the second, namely -0.12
